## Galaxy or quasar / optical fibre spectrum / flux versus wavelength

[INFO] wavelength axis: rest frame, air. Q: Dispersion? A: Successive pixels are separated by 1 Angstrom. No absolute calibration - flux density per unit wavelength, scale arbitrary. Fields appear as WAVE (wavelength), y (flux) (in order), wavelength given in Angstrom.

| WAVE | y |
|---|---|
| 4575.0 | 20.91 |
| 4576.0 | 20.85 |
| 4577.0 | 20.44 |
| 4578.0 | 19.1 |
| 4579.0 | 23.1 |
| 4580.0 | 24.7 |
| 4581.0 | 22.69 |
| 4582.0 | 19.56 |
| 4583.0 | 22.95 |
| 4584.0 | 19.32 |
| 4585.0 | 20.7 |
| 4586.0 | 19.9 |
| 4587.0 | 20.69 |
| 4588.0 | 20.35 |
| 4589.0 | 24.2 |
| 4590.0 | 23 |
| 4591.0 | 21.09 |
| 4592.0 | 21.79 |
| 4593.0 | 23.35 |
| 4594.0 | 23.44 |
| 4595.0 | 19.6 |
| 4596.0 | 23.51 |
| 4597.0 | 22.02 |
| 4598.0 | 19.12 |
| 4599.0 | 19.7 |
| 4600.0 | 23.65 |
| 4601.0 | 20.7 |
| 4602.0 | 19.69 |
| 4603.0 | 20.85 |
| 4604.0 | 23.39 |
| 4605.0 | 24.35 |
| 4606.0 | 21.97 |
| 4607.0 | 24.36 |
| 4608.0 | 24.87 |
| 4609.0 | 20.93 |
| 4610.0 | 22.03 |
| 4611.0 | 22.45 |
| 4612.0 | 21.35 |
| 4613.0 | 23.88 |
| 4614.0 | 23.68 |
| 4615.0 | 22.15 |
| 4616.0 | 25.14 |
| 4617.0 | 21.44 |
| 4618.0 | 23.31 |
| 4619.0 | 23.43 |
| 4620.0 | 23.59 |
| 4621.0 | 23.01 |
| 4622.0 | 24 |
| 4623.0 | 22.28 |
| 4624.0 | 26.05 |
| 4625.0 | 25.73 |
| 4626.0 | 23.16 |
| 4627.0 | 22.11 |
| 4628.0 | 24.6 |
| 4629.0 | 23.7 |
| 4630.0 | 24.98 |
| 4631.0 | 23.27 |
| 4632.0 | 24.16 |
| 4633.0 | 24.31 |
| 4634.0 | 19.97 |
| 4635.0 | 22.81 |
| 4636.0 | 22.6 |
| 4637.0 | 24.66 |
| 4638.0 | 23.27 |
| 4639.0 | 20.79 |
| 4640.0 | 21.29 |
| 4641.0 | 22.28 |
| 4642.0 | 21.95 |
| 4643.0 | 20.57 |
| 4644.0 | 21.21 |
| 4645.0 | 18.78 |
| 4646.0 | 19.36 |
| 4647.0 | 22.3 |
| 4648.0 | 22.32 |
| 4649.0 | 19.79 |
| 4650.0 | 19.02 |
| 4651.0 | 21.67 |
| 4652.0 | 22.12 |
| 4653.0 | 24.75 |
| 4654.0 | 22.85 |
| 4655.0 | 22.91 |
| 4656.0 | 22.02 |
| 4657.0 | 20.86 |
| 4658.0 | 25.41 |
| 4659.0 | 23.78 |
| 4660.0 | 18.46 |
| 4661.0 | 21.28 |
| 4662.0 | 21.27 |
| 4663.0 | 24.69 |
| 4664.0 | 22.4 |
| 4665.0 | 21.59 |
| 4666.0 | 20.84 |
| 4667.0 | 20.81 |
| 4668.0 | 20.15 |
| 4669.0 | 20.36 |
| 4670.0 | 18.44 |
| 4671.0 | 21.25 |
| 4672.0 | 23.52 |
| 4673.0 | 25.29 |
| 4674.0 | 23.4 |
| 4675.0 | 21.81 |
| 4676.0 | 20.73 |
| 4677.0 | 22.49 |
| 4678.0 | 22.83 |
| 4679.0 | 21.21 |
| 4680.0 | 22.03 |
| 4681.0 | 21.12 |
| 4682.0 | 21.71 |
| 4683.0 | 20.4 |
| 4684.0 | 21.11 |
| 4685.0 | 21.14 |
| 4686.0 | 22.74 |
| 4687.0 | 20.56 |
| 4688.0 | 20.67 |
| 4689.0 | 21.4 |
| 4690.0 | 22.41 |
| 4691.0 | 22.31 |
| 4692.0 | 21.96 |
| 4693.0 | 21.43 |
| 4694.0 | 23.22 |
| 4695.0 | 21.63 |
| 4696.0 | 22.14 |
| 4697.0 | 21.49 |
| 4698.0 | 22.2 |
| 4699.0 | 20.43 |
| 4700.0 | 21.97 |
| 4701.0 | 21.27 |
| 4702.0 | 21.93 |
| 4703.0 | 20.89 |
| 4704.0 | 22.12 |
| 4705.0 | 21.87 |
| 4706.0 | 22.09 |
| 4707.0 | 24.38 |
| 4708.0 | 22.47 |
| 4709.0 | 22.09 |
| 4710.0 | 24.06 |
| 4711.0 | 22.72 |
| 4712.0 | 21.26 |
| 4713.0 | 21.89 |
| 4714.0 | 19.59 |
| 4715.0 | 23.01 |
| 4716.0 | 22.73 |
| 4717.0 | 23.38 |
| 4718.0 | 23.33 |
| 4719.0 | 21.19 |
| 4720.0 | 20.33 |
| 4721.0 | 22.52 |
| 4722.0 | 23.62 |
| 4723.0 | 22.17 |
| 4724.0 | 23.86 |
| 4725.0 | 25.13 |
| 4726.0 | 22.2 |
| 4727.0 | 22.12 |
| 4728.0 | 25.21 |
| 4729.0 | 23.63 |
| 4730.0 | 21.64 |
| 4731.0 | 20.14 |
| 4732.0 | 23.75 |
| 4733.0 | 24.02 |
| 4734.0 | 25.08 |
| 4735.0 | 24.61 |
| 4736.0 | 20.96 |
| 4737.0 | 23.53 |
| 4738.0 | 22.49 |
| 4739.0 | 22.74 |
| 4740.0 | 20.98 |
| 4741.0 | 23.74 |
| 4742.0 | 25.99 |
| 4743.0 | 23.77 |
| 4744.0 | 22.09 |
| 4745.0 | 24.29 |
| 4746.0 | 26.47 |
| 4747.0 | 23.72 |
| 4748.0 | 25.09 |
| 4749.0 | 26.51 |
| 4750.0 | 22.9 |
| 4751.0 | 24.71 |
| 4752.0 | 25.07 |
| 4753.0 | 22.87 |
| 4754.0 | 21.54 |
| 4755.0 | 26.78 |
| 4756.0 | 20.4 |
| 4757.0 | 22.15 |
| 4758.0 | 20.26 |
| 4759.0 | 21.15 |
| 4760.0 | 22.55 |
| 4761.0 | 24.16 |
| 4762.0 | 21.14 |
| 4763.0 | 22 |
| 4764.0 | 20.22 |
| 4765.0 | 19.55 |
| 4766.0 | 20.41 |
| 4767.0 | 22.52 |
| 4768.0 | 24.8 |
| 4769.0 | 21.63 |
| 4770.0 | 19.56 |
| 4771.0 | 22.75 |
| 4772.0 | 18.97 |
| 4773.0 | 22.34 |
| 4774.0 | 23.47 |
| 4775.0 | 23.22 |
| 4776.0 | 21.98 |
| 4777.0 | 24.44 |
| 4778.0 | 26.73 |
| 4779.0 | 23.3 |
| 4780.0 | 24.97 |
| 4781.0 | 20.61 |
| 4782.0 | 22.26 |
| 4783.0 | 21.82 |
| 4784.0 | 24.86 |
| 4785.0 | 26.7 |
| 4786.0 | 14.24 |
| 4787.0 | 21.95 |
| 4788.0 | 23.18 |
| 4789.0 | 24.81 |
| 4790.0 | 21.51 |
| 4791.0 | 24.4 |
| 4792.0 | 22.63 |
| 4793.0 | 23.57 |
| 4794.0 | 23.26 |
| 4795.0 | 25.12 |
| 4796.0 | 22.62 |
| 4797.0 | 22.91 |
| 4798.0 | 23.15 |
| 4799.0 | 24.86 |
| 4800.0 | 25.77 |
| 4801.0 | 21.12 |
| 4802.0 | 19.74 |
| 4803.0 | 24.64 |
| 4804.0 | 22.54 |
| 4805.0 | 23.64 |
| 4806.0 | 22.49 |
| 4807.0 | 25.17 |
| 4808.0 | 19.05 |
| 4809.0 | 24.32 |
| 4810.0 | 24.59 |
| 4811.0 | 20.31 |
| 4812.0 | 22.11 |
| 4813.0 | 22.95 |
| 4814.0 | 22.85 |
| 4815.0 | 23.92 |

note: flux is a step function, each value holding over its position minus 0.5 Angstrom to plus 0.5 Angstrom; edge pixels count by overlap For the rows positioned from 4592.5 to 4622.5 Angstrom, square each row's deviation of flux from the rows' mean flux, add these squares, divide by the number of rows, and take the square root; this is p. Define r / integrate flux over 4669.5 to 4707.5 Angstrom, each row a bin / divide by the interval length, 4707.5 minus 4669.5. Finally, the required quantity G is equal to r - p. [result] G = 20.2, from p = 1.63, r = 21.8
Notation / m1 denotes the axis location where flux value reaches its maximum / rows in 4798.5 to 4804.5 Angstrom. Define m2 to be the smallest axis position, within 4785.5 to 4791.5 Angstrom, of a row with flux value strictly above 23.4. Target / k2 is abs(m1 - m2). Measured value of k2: 11 Angstrom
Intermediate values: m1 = 4800.0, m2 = 4789.0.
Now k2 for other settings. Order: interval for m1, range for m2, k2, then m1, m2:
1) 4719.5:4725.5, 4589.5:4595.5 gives 131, 4725.0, 4594.0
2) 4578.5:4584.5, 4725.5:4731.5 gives 148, 4580.0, 4728.0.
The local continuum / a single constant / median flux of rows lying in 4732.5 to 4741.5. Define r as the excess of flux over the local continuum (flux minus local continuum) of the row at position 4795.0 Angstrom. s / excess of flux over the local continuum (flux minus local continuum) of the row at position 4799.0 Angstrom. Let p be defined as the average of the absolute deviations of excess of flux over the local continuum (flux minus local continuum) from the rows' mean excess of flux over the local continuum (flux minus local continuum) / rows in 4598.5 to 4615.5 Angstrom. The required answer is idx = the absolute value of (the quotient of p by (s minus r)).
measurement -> 5.3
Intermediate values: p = 1.39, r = 1.6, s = 1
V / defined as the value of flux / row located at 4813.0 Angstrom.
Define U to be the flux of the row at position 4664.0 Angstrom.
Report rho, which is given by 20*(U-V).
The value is -11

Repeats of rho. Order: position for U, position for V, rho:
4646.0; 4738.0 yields -63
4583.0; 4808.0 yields 78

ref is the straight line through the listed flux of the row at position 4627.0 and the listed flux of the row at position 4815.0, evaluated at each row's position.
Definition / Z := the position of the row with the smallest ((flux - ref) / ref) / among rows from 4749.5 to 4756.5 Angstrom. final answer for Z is 4756.0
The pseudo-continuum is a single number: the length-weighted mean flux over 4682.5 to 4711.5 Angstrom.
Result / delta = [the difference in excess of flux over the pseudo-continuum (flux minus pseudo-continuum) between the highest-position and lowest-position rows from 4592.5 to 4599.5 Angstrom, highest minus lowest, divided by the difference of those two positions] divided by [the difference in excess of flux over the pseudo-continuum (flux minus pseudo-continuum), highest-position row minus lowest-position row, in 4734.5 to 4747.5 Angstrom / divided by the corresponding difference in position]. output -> 8.2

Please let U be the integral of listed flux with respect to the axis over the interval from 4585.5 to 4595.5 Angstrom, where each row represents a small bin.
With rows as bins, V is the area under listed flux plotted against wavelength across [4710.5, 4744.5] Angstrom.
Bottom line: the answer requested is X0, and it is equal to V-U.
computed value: 558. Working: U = 217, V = 775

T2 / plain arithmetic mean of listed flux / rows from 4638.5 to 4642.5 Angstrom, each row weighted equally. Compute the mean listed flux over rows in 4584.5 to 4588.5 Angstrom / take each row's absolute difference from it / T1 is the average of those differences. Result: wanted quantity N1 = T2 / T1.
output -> 76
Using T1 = 0.3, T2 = 21.6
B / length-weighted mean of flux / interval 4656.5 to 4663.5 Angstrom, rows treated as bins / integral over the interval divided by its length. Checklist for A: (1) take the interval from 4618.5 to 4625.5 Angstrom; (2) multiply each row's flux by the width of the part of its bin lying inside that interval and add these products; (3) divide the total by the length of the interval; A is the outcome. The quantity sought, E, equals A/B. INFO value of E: 1.08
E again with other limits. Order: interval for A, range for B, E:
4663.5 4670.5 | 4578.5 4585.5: 0.94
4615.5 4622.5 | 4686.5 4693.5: 1.09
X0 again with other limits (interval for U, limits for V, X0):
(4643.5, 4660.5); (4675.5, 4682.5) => -215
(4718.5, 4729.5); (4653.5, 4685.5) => 446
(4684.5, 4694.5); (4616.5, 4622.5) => -79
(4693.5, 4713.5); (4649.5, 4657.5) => -266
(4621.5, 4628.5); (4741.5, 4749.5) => 30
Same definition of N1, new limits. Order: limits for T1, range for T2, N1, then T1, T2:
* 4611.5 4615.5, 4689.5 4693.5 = 22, 1.0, 22.0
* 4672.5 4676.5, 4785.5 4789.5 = 14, 1.5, 21.0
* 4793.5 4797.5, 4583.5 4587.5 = 25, 0.8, 20.2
